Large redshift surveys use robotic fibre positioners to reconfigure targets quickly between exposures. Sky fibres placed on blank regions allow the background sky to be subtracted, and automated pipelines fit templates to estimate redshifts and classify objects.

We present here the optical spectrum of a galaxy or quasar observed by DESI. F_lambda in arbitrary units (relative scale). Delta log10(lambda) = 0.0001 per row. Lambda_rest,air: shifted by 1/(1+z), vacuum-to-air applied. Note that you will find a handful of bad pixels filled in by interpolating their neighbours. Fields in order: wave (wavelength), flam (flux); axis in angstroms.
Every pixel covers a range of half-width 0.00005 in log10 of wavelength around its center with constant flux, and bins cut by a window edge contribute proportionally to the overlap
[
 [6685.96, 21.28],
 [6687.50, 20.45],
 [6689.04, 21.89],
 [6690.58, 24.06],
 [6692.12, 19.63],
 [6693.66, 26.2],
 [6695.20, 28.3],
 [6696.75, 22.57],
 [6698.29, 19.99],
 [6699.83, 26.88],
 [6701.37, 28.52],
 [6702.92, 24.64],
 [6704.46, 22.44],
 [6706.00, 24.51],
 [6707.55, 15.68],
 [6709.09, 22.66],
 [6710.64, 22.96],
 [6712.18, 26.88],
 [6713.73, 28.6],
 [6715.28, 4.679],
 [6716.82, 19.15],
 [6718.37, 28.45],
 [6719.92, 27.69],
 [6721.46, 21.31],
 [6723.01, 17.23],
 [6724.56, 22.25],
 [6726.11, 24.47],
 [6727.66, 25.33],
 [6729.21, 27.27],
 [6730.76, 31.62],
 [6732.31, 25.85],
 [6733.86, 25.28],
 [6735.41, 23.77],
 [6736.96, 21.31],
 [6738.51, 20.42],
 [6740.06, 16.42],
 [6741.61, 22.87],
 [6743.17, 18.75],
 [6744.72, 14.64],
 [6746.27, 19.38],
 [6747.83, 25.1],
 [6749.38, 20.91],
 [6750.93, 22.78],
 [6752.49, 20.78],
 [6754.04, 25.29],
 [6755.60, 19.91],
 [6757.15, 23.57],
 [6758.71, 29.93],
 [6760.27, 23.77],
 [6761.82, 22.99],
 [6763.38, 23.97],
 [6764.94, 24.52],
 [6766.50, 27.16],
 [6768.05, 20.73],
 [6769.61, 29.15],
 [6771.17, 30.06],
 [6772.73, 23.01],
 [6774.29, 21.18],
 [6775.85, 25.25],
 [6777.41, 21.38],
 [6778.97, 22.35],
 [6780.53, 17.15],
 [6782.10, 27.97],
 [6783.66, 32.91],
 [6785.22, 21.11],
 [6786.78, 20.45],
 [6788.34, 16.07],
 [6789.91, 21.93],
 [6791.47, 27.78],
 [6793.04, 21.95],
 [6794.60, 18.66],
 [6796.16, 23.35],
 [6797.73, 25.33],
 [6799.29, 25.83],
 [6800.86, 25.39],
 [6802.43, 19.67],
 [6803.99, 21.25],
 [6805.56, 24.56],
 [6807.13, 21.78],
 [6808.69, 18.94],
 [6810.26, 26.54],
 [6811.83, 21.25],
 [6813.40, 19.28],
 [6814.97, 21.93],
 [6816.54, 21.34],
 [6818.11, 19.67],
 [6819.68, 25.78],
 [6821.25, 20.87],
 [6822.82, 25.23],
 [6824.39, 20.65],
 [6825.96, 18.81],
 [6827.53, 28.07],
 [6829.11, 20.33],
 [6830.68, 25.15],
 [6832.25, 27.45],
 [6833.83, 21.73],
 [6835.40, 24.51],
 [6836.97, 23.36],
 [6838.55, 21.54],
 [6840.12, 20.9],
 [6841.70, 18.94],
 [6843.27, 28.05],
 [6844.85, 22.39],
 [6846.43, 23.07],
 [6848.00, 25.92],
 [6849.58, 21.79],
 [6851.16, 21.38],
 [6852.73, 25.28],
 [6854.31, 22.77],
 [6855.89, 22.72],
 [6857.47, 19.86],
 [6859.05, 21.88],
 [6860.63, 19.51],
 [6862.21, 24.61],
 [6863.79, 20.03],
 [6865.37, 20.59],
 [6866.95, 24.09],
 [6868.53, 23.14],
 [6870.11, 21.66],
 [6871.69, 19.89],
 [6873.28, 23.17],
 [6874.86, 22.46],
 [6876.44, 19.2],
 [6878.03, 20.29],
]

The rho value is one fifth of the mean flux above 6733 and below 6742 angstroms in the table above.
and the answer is 4.3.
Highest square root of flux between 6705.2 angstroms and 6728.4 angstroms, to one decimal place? 5.3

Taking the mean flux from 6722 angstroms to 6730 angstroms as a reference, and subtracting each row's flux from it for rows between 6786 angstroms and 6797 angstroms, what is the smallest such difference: -4.5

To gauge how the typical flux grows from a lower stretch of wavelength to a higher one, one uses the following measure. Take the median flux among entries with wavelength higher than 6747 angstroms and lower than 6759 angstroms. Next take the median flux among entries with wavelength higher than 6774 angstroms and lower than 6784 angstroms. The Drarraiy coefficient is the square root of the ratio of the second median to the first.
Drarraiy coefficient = 0.98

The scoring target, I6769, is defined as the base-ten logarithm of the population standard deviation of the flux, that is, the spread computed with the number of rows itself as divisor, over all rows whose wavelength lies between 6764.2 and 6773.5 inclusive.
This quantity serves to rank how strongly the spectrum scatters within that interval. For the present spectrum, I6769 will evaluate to 0.52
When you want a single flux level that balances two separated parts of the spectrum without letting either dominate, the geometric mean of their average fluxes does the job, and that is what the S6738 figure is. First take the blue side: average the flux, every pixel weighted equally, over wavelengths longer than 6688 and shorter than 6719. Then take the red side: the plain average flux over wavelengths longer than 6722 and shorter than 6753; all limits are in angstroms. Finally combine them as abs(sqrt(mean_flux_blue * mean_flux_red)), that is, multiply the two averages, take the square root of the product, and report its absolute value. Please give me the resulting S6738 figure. 22.6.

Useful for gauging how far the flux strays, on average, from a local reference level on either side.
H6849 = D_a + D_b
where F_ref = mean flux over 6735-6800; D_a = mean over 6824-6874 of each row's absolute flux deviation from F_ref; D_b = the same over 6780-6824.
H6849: 5.1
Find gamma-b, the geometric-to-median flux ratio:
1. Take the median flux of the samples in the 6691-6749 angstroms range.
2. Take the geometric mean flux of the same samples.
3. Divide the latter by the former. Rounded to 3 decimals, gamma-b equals 0.957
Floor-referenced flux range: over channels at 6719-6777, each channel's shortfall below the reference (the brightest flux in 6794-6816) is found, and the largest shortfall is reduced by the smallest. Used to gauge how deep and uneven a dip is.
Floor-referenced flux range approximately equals 17.0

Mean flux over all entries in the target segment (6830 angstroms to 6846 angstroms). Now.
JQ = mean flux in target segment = 23.4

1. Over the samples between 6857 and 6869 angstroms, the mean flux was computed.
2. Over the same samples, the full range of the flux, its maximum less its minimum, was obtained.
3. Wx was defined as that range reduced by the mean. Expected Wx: -17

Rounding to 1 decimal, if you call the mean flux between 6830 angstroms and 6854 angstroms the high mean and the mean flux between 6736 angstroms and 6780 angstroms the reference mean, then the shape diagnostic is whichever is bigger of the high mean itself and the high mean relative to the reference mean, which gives 23.4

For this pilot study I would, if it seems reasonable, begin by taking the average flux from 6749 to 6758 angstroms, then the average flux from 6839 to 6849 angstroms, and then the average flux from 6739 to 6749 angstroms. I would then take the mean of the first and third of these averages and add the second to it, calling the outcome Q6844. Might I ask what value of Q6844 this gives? 44.1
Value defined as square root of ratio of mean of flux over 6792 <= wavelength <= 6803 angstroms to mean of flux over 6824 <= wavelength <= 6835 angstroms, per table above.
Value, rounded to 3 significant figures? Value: 0.994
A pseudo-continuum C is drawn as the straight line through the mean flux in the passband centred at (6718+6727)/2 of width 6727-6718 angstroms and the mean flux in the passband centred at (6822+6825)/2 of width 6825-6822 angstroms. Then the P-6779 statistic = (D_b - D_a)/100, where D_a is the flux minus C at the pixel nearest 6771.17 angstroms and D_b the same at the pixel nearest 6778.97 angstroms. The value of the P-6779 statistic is -0.077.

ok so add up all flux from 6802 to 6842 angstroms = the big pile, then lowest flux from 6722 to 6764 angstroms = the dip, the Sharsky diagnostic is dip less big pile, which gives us -565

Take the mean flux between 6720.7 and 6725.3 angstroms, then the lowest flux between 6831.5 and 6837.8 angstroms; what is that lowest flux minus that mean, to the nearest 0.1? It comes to 1.5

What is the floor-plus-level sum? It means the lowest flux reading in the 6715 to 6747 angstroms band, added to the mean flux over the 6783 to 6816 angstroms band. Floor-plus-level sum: 27.3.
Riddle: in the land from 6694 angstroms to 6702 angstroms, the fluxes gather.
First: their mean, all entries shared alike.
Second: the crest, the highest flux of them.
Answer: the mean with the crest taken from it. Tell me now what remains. -3.3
